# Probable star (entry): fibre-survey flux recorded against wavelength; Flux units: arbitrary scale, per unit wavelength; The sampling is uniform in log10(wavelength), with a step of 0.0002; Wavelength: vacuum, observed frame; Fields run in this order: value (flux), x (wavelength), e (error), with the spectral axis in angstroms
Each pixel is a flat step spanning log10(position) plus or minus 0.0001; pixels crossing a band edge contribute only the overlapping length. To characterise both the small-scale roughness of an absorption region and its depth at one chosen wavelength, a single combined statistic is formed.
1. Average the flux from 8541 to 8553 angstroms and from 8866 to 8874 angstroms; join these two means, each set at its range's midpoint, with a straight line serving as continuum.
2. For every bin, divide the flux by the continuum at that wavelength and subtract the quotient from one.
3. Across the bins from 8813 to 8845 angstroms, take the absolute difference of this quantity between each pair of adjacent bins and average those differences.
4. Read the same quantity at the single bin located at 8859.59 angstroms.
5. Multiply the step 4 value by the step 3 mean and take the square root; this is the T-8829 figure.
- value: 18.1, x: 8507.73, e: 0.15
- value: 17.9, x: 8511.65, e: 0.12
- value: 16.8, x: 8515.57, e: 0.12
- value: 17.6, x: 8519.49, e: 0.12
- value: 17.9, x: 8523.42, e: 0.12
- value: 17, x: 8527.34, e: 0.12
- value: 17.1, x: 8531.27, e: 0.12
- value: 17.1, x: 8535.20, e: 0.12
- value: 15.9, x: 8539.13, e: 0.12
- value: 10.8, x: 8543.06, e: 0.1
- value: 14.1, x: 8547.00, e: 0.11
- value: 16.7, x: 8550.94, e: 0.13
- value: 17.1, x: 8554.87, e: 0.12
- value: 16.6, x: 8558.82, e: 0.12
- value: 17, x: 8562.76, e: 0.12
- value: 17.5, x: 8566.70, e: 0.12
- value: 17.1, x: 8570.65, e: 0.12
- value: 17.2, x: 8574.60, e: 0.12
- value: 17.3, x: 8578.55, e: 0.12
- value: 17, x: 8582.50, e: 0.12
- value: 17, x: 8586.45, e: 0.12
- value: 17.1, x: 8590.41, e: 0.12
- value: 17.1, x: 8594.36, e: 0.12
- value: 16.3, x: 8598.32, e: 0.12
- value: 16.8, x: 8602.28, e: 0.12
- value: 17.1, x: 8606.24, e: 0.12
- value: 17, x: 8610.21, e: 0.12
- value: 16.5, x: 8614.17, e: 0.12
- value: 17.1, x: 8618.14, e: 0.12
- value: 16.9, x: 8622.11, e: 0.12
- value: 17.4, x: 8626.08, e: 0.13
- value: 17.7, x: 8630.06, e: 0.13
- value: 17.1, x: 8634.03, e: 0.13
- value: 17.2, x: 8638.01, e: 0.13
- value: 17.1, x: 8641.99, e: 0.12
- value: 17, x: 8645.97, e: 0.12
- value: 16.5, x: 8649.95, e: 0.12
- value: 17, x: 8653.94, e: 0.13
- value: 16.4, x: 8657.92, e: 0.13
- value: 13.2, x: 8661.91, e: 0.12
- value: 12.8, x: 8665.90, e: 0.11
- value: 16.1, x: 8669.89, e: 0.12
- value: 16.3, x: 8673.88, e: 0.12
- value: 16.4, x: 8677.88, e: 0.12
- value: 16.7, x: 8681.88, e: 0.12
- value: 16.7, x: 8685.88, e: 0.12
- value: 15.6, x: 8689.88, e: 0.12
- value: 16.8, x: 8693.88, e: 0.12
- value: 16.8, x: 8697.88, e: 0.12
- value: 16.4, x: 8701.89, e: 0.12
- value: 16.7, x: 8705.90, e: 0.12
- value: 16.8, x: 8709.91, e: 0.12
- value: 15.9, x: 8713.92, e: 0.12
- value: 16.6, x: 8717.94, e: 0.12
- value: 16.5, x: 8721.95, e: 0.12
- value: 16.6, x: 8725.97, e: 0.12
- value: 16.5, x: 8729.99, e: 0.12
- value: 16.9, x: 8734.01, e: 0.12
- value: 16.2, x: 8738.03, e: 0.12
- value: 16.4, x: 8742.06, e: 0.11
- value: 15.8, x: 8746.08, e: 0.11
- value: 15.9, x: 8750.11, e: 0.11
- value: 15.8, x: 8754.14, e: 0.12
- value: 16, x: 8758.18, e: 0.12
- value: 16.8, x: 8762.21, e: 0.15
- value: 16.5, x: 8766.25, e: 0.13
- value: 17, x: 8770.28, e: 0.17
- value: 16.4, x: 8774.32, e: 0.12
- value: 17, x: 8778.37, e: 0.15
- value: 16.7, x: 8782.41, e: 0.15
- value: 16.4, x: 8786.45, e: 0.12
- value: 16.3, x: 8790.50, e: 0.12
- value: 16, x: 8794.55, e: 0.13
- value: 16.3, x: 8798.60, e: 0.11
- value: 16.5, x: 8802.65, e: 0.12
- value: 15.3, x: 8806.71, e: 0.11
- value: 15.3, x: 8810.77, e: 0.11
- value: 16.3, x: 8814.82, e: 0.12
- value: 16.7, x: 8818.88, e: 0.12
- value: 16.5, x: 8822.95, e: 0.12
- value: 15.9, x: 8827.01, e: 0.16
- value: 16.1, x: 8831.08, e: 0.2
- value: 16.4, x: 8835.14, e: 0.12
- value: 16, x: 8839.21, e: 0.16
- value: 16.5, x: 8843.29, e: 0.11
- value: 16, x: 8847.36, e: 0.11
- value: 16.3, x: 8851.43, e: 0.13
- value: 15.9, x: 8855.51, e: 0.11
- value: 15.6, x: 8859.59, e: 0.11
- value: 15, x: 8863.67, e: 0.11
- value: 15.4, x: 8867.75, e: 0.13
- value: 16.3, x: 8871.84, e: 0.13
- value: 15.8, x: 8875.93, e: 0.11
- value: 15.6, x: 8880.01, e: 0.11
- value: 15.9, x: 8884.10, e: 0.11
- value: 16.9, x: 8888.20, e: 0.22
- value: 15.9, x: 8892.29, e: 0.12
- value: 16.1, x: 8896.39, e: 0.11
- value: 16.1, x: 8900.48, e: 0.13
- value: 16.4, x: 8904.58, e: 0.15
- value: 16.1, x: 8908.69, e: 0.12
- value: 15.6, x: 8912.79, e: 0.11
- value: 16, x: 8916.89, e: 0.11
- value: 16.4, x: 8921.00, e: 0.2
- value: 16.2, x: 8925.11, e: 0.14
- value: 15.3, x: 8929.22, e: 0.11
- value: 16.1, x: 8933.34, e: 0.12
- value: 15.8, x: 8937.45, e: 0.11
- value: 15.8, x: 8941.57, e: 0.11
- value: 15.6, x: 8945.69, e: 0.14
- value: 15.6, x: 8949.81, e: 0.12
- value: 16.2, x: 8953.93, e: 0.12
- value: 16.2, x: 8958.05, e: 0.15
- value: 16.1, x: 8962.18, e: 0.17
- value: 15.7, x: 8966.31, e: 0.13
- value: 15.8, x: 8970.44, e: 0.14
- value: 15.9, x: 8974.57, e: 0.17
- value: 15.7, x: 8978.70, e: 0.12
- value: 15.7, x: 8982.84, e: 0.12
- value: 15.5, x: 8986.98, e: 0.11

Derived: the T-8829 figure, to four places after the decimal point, 0.0167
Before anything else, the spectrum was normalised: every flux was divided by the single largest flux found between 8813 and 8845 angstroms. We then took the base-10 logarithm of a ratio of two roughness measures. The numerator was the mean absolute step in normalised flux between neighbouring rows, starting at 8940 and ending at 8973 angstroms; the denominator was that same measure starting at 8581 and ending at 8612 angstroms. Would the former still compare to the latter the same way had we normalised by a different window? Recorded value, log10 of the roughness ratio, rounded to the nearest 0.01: -0.11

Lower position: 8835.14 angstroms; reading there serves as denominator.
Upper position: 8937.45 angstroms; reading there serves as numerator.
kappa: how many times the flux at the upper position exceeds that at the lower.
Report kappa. 0.963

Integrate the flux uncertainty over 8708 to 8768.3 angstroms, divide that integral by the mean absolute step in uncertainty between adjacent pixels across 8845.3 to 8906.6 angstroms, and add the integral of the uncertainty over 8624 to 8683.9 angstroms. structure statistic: 307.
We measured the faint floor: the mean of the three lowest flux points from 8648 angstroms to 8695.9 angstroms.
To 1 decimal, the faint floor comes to 13.9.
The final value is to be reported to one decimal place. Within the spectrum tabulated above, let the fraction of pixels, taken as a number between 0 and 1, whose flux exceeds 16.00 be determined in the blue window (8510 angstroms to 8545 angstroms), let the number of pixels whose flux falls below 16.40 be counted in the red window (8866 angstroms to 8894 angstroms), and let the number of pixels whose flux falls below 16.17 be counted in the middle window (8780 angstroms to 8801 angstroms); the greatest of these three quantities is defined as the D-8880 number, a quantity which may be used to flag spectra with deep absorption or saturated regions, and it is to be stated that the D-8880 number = 6.0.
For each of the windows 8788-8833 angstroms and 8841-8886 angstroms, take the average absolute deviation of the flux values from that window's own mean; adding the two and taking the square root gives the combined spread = 0.83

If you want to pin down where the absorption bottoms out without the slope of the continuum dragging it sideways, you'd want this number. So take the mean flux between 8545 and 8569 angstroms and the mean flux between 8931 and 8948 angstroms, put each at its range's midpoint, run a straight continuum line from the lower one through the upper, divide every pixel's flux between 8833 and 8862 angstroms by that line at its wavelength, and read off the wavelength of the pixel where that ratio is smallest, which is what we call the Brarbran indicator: 8859.59 angstroms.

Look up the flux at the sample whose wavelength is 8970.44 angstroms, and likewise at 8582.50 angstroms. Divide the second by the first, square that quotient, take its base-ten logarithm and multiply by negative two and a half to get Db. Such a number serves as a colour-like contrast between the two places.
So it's -0.16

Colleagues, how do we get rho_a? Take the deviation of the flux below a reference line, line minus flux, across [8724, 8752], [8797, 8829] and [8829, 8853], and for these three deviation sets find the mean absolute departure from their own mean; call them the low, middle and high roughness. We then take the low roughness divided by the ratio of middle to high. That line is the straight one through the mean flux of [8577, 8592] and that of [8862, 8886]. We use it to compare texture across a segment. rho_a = 0.12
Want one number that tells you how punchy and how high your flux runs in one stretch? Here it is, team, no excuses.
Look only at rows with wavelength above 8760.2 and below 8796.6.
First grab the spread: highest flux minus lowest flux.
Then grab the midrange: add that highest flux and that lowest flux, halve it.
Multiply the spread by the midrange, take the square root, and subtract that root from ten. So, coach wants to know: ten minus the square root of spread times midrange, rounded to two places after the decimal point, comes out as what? 5.94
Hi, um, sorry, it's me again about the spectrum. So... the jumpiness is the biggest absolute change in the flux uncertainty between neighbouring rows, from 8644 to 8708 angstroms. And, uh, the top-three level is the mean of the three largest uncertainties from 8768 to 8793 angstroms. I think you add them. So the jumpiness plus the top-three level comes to 0.167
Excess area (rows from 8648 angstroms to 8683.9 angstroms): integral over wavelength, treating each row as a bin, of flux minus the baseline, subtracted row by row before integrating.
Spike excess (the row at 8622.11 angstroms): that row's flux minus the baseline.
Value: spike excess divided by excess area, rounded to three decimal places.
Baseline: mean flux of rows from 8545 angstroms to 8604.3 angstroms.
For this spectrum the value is -0.003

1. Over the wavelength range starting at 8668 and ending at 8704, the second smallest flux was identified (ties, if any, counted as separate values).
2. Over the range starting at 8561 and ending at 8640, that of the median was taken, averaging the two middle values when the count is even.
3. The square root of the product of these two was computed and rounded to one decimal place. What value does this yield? 16.6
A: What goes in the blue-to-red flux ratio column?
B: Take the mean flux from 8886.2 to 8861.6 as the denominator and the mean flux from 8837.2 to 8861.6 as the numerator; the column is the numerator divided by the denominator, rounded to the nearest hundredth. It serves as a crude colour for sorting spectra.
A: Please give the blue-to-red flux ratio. 1.02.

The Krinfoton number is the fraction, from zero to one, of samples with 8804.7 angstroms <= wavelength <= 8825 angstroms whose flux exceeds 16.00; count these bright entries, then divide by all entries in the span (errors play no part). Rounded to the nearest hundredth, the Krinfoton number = 0.60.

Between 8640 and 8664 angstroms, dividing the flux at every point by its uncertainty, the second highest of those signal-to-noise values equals 142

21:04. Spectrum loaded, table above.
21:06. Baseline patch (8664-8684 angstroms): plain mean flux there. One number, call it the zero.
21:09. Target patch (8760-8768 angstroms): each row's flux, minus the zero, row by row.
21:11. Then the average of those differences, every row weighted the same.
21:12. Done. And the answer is 1.0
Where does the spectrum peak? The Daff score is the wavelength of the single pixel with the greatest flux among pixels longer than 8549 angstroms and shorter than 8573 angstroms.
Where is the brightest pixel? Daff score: 8566.70 angstroms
